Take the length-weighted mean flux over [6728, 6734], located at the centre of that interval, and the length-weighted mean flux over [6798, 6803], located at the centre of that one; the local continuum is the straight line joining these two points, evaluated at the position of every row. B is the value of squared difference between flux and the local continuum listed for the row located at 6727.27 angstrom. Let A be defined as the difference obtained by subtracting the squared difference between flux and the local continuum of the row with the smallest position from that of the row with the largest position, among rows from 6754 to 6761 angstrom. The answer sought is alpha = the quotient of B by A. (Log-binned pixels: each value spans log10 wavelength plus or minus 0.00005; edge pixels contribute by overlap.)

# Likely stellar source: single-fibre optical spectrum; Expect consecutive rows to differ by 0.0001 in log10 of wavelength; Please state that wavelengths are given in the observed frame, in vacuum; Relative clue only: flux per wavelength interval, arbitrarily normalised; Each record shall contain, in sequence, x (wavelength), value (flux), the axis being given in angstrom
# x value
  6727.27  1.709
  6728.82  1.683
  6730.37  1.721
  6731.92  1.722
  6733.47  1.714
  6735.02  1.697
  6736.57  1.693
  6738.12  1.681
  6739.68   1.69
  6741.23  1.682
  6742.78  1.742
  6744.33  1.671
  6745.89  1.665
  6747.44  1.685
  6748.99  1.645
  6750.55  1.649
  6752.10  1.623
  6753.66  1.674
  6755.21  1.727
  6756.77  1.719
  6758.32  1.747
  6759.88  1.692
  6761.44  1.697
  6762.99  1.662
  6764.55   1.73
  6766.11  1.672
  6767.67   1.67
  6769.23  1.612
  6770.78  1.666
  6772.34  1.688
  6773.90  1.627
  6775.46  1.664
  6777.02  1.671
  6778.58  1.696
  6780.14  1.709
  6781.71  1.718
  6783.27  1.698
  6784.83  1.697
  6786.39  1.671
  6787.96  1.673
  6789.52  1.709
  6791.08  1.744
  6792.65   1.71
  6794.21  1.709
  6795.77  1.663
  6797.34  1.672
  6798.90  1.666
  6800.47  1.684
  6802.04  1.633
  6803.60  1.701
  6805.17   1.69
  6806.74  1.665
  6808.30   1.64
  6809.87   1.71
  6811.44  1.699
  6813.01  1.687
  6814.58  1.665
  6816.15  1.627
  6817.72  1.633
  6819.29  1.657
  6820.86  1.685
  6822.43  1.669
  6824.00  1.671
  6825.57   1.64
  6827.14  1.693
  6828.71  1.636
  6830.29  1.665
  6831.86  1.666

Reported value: 0.0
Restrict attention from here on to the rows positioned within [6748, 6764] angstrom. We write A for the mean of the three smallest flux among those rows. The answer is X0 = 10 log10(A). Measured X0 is 2.15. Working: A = 1.64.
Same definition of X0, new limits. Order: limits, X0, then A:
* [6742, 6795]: 2.10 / 1.62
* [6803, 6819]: 2.13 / 1.63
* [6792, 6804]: 2.19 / 1.65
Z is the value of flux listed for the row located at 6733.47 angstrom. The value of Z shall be 1.714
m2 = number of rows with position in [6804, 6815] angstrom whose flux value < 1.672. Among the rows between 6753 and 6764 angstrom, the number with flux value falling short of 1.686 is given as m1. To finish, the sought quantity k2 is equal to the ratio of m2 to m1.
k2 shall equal 1.5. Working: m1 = 2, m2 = 3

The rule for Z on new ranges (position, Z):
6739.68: 1.69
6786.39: 1.671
